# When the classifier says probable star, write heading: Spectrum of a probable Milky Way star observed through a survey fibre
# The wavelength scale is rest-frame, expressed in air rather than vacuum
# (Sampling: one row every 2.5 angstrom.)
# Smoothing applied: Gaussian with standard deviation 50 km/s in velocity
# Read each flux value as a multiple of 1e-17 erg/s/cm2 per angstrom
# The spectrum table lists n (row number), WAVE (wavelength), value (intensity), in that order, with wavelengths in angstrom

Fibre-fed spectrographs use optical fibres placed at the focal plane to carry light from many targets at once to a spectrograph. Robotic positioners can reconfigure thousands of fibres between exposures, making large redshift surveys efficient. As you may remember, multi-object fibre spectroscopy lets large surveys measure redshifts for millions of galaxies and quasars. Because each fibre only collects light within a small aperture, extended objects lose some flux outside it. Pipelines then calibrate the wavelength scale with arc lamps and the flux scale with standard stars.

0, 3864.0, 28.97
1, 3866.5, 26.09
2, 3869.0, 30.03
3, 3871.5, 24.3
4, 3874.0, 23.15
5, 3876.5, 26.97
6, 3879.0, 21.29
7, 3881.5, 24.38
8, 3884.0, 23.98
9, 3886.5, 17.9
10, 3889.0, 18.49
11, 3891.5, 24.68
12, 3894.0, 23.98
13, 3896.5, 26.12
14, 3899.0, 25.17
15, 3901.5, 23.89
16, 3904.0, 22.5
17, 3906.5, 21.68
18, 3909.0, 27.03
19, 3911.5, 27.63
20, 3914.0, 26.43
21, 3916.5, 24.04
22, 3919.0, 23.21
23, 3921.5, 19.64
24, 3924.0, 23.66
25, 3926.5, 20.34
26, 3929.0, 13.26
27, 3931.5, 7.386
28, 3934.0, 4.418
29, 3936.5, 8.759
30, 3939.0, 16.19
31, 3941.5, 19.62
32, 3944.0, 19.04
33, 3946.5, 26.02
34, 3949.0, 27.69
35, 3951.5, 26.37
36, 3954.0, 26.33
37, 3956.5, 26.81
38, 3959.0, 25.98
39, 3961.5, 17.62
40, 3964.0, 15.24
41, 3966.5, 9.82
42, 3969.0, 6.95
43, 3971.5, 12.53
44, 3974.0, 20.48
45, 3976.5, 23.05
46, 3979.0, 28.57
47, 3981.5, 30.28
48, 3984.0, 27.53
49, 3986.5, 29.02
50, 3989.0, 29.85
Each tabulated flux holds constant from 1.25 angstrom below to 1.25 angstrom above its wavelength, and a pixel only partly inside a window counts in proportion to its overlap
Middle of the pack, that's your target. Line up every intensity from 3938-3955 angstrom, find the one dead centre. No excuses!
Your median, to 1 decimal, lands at 26.0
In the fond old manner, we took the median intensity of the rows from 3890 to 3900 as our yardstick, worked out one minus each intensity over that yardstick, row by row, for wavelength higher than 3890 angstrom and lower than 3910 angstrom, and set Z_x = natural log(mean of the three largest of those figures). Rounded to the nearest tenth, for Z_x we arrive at -2.4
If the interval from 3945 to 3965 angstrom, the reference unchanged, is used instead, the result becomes -1.5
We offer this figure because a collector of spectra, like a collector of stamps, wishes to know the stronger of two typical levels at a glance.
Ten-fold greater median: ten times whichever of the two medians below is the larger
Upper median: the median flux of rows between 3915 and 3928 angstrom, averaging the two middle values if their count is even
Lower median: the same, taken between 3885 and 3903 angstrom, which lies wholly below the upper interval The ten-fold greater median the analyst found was 240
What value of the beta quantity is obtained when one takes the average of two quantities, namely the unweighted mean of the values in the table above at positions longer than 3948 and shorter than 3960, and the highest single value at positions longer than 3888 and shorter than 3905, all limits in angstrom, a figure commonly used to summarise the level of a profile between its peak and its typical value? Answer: 26.4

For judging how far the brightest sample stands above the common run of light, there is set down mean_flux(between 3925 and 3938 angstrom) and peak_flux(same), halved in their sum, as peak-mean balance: 16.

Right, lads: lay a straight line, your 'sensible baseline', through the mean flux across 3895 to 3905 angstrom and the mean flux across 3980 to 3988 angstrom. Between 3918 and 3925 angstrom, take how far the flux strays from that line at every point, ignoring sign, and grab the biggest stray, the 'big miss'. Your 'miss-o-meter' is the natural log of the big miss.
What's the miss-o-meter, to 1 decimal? 1.8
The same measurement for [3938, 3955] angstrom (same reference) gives 2.3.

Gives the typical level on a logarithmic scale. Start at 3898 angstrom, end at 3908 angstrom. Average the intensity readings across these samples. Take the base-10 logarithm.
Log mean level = 1.37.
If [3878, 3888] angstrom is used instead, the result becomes 1.34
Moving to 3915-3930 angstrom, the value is 1.32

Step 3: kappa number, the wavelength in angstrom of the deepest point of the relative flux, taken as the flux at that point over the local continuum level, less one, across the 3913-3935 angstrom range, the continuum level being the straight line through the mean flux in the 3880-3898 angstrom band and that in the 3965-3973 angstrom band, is 3934.0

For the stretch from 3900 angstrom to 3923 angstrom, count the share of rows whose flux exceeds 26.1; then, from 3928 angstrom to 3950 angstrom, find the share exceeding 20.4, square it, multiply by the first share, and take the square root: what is 0.13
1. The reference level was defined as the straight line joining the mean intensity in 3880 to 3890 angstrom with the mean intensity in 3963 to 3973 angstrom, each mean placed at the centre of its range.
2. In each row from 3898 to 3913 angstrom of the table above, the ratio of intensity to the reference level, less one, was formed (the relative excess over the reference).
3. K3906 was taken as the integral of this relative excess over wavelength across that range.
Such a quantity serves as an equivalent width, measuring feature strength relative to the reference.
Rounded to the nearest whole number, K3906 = 5 angstrom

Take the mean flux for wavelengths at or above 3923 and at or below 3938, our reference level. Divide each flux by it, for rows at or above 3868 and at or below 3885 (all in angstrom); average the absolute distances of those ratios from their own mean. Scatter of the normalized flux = 0.16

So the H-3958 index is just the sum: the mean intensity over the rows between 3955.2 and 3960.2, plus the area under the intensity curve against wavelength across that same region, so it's 158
